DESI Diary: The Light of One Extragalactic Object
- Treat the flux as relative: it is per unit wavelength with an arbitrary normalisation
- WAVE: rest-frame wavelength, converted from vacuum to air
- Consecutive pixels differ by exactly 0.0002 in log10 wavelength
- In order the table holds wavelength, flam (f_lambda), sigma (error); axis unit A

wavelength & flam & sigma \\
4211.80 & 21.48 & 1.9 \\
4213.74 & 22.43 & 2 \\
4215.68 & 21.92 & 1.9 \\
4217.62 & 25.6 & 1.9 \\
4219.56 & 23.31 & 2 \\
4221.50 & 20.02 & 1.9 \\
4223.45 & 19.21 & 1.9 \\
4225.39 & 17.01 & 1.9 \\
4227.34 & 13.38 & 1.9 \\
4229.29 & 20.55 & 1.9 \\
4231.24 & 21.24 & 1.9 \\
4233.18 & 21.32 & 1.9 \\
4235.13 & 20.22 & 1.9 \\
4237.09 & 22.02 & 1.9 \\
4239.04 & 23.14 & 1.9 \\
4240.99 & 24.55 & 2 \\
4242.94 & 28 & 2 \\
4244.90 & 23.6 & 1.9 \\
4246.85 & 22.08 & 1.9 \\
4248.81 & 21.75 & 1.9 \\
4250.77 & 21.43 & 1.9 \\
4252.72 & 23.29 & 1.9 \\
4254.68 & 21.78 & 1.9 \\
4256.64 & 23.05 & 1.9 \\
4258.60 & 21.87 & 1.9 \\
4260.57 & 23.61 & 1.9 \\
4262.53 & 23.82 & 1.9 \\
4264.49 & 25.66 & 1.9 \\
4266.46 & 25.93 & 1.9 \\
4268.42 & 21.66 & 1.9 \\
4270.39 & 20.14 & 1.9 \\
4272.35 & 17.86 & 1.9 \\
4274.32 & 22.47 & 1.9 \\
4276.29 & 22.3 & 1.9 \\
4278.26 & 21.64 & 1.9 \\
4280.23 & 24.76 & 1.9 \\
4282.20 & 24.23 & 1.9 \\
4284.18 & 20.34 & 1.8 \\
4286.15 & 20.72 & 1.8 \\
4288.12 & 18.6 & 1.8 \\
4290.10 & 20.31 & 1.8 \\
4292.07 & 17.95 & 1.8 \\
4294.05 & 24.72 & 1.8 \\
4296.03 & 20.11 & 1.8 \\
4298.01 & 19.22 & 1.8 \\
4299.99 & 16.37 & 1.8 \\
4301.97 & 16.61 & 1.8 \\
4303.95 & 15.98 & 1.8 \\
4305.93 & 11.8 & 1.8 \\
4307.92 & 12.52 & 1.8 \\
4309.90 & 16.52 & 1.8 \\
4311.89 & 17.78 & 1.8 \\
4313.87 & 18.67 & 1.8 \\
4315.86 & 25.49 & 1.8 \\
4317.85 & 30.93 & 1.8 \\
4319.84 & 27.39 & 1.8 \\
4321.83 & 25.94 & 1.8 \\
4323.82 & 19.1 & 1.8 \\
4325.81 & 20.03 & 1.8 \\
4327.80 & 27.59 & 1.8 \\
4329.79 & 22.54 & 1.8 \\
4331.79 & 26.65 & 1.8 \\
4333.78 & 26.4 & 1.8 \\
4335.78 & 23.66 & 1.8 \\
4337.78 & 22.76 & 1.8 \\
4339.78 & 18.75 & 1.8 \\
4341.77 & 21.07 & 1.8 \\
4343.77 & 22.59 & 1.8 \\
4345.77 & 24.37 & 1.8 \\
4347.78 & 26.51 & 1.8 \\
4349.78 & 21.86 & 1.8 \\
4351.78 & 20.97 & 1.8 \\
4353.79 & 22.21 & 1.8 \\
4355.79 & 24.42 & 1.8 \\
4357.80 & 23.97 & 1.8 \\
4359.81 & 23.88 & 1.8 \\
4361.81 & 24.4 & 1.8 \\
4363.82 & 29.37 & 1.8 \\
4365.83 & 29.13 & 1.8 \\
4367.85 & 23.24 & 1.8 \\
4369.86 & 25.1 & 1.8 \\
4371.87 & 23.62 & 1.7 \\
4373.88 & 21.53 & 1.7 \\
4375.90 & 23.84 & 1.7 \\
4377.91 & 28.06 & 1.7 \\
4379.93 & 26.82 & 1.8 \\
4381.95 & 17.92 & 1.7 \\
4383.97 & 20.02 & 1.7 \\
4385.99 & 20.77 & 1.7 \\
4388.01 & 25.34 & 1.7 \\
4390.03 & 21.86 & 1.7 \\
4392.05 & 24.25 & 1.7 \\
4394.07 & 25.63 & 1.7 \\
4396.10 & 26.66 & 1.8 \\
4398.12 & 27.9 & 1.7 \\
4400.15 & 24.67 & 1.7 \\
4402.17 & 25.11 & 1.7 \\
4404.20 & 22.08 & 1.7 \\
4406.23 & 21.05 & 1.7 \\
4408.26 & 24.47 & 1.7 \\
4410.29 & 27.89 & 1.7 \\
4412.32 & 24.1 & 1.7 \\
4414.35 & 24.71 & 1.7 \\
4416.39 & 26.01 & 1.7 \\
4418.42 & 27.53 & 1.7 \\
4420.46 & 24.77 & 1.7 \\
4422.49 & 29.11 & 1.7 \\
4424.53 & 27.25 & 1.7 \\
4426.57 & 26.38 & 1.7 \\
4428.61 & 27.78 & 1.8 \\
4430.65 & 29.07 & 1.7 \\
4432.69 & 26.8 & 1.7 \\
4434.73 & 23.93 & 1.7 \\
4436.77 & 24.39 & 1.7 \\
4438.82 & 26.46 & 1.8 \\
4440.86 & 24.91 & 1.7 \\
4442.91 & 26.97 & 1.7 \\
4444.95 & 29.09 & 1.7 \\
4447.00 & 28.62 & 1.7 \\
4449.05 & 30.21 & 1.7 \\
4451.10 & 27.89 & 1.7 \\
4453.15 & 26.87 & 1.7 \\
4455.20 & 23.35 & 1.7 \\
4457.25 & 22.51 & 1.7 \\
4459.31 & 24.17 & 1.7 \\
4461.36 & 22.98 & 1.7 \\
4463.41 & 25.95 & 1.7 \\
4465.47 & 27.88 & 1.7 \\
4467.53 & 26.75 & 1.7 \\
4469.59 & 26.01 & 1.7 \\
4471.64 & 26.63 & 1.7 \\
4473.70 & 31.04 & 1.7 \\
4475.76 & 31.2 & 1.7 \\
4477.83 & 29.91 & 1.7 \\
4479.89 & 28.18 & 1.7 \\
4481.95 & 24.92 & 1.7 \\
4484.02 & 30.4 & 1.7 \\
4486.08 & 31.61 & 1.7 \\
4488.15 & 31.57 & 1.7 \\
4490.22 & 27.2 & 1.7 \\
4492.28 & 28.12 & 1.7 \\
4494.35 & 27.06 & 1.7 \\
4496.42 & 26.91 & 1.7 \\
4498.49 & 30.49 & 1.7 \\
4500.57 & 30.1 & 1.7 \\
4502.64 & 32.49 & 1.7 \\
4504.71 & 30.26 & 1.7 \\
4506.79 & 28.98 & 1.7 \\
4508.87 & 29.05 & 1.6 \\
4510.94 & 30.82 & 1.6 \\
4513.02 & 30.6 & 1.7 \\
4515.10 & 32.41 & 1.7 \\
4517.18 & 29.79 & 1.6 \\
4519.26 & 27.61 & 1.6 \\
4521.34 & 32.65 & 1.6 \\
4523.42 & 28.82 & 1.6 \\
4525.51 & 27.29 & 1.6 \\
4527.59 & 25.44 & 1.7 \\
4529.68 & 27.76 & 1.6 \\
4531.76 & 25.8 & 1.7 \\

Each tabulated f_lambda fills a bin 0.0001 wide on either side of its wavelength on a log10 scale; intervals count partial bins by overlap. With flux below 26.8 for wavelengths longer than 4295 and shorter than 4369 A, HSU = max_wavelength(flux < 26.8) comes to 4367.85 A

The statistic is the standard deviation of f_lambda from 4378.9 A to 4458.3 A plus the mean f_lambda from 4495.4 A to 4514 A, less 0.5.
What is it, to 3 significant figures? 32.2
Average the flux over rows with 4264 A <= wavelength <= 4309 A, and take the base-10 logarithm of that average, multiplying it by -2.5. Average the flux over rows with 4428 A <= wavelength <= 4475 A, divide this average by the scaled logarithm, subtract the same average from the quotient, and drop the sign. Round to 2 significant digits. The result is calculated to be 35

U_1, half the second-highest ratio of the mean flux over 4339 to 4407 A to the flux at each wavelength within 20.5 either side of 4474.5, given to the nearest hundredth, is 0.52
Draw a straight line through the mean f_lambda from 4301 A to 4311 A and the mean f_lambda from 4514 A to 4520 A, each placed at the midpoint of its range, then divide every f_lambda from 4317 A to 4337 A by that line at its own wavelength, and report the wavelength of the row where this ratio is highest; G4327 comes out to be 4317.85 A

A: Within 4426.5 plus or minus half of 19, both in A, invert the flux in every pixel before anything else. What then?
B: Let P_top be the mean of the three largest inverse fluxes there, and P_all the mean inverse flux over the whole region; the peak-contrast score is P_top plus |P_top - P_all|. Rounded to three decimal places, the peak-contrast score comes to 0.043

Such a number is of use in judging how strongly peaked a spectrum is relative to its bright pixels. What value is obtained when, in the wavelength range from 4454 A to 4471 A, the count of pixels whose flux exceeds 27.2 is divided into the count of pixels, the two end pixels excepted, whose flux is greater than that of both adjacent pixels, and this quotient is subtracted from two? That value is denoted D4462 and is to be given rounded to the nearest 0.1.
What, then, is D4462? 0.0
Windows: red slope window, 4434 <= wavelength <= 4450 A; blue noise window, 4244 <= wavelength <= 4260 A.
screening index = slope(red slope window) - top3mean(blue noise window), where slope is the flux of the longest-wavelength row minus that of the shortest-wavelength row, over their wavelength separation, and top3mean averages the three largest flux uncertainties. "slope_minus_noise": -1.46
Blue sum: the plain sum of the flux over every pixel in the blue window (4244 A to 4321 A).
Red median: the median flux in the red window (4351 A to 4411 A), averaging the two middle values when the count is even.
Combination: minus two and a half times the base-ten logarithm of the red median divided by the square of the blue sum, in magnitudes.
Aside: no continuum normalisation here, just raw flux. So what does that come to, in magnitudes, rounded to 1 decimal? 11.1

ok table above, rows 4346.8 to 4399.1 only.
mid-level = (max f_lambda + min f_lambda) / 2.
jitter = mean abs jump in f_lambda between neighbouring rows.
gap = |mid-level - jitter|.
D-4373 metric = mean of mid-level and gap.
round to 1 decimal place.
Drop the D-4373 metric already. 22.4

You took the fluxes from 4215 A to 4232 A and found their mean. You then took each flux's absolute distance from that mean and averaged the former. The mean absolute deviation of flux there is 2.53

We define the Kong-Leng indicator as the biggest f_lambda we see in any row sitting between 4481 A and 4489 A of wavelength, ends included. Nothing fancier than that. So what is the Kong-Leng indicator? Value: 31.61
